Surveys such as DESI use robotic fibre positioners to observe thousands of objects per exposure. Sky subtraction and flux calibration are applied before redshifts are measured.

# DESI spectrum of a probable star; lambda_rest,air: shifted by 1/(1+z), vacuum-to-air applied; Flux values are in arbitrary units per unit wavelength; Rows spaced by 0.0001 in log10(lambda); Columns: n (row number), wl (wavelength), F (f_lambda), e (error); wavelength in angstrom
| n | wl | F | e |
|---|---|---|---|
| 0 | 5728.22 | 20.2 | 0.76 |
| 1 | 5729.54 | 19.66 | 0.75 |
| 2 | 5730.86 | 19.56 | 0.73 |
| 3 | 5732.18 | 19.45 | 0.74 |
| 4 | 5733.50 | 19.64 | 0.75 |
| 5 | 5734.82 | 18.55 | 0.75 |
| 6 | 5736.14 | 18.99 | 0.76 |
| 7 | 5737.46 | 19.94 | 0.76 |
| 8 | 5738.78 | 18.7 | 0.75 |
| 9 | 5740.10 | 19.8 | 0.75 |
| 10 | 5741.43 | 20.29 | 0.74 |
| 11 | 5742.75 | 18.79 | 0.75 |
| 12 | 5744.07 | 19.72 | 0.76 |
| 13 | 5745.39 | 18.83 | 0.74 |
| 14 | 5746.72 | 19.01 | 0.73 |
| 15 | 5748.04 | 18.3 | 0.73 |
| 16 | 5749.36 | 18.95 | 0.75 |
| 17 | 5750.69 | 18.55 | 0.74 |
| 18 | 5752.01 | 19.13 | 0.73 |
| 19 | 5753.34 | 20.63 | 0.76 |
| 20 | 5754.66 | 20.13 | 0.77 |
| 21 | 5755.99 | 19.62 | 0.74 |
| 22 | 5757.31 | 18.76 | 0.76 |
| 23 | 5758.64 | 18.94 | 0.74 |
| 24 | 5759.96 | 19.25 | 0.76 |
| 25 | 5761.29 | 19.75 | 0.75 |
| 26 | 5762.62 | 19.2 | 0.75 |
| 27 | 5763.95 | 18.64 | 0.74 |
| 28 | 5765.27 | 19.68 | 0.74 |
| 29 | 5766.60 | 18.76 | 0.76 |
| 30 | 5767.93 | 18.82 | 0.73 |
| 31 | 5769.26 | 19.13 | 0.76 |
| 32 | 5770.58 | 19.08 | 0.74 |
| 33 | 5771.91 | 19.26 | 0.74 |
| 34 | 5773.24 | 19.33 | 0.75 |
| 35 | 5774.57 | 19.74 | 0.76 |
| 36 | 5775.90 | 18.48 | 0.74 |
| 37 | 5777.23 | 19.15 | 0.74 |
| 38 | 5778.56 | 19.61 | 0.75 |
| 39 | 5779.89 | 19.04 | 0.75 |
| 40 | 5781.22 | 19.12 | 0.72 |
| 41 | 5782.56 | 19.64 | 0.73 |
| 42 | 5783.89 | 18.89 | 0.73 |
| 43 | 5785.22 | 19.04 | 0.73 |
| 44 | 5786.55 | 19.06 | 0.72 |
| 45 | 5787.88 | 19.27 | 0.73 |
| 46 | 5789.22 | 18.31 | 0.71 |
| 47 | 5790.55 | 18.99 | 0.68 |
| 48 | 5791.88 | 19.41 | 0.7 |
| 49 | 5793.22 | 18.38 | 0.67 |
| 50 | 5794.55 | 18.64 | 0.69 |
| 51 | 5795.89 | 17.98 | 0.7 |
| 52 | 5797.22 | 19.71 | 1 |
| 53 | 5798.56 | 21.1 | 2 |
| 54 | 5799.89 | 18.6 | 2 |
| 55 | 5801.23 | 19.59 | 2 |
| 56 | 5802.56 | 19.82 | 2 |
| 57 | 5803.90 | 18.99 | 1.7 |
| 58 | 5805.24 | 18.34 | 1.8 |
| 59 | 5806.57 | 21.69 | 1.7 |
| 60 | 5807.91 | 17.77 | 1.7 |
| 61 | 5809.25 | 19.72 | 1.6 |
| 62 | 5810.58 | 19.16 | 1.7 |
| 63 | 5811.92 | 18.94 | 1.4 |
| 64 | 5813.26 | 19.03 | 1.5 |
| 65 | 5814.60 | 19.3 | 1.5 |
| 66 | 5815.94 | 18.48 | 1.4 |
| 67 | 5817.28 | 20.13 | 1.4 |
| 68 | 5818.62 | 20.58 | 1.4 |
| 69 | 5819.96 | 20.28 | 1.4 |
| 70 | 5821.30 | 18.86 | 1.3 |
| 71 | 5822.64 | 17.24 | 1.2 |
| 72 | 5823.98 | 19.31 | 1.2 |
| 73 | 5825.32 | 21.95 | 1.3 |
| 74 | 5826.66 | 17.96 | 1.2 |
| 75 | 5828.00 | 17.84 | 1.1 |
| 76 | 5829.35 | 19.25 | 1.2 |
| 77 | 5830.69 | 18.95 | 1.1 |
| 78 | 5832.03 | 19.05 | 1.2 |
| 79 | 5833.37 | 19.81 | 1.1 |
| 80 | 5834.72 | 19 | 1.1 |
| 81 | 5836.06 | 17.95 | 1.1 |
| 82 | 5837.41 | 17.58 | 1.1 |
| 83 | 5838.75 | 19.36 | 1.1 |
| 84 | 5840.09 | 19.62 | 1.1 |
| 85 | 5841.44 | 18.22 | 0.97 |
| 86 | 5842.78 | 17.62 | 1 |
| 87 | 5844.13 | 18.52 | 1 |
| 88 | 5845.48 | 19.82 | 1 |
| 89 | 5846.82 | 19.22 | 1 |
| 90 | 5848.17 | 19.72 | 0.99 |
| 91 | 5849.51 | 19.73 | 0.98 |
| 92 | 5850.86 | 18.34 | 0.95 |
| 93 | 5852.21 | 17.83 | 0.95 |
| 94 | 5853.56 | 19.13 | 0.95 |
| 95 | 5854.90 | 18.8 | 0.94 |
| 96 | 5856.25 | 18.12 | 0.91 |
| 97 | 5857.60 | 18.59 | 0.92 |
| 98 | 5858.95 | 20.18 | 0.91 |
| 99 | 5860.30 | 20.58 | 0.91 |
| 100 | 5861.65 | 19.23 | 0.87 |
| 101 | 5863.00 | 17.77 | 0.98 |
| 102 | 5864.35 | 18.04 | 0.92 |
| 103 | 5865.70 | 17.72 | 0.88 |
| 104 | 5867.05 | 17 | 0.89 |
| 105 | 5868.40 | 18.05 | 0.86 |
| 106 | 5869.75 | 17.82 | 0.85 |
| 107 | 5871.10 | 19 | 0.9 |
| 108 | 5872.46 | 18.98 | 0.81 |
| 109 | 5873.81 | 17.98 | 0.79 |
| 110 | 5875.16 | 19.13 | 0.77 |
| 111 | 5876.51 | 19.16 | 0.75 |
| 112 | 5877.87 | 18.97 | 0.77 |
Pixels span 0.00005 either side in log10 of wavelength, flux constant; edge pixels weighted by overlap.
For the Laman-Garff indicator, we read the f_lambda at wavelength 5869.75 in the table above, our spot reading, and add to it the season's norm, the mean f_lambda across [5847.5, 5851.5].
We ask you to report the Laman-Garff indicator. 37.1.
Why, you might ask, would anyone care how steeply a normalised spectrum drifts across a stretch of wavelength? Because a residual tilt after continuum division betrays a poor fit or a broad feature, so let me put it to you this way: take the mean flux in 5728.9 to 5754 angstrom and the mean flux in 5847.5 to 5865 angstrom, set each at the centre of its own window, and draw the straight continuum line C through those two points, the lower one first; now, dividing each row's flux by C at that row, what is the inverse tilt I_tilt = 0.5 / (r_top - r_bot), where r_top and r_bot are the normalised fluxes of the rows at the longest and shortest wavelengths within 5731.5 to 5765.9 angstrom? 29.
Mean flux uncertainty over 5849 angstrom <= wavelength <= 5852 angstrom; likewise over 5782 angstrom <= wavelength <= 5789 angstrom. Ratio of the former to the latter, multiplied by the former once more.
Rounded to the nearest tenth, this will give 1.3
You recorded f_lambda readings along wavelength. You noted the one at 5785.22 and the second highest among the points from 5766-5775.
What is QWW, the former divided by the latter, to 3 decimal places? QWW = 0.985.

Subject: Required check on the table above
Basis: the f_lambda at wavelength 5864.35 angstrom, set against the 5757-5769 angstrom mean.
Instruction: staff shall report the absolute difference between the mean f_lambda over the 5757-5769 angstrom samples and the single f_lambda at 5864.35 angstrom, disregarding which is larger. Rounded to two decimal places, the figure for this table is 1.05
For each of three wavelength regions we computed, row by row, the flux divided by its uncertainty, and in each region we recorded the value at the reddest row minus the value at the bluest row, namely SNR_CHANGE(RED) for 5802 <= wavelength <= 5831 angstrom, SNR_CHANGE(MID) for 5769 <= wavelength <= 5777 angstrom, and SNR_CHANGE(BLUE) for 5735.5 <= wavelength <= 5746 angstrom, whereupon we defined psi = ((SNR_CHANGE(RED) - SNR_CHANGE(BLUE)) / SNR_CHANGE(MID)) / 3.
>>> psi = -11.5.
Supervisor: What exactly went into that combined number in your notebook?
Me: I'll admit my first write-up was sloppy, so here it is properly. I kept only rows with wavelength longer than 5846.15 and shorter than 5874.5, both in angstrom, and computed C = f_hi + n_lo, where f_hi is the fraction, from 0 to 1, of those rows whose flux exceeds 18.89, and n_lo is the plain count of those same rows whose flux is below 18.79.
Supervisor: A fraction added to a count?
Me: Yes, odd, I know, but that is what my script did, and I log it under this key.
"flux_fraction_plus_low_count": 11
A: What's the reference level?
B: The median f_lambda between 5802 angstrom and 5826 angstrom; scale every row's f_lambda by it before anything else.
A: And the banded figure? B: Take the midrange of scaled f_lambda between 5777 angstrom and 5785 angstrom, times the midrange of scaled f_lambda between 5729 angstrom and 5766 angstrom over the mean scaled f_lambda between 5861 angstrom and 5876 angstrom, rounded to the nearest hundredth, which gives 1.07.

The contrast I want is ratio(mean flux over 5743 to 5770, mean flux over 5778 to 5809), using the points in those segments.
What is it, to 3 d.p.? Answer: 1.001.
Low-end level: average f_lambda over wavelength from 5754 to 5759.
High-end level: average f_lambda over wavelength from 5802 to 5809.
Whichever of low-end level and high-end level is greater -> 19.4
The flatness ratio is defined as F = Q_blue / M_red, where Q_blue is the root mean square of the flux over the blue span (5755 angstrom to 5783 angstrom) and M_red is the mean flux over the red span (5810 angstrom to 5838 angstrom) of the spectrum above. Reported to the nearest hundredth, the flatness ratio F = 1.01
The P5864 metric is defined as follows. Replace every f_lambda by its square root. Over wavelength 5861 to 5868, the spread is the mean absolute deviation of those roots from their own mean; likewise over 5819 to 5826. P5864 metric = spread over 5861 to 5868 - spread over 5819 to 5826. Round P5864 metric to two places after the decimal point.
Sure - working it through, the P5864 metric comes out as -0.08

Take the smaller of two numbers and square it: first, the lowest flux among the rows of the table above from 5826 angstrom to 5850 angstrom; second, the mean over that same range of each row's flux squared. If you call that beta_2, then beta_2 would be 309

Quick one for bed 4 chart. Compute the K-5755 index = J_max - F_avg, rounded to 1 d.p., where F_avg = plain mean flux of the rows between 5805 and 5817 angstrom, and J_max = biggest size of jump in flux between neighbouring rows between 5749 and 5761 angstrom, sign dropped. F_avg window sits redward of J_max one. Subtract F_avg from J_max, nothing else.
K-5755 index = -17.7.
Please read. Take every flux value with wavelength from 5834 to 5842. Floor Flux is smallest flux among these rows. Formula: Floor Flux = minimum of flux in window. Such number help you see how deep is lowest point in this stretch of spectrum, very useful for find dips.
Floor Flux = 17.58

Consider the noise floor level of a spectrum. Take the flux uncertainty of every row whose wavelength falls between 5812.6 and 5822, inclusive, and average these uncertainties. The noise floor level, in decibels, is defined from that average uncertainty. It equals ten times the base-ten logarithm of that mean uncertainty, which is 1.5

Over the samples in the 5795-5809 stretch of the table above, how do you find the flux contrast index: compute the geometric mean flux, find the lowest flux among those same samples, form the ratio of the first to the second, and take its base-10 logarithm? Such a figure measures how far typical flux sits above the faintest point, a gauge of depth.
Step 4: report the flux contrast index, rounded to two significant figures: 0.036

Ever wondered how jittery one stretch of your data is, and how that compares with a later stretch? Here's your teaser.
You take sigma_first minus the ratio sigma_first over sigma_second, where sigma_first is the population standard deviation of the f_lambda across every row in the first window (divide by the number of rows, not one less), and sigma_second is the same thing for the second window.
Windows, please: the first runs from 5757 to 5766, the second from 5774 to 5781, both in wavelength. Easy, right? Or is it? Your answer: -0.5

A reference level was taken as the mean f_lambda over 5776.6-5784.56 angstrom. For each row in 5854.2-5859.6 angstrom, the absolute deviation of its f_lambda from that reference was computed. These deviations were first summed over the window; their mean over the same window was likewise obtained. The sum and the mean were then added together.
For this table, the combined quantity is 4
